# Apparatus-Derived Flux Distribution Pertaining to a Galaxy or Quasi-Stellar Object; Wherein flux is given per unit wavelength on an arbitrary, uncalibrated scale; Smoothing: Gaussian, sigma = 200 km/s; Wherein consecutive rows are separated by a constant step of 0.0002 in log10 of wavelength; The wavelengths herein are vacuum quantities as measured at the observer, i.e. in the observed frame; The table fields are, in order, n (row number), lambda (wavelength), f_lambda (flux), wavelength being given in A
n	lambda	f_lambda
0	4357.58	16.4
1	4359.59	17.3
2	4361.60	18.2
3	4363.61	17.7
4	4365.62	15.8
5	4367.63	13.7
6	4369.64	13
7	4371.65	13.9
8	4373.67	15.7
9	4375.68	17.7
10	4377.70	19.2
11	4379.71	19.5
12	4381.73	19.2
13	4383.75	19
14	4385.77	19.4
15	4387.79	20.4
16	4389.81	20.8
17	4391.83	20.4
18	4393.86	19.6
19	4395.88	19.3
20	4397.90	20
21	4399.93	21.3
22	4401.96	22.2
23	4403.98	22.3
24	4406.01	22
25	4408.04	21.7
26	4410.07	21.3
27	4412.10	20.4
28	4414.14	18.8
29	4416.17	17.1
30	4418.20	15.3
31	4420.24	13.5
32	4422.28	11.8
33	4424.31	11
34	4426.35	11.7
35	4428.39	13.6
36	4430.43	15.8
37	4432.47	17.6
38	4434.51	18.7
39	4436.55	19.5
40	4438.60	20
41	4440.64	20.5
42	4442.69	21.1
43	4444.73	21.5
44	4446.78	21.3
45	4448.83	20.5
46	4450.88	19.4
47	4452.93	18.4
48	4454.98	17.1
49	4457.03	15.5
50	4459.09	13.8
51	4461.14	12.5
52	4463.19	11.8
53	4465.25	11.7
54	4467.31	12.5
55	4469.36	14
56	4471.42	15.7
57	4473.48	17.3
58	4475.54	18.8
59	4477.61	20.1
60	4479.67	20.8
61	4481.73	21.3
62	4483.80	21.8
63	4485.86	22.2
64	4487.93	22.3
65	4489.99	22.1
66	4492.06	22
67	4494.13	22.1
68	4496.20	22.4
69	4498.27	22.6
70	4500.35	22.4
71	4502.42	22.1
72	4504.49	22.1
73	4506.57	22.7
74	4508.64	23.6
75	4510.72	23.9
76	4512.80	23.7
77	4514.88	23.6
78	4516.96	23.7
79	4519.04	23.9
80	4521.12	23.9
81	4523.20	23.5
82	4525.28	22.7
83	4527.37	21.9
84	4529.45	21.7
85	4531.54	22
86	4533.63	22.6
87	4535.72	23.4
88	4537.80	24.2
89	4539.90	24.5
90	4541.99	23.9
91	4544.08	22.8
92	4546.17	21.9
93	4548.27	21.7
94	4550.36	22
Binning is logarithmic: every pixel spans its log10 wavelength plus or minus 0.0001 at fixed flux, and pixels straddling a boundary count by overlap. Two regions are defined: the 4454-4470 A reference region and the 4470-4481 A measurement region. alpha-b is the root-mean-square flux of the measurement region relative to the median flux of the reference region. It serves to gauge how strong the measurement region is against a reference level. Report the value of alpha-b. 1.42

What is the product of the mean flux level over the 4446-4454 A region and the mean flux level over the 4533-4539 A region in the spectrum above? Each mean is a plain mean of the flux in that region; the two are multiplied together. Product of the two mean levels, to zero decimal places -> 466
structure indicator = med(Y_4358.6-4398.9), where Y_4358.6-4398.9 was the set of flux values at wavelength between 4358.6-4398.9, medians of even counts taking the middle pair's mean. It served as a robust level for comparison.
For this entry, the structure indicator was 19.1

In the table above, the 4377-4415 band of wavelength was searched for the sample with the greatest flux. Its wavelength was 4403.98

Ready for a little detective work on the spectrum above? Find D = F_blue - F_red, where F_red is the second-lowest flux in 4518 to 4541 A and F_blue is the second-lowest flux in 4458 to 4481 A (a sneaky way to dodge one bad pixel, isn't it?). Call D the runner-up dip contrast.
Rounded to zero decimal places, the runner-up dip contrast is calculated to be -10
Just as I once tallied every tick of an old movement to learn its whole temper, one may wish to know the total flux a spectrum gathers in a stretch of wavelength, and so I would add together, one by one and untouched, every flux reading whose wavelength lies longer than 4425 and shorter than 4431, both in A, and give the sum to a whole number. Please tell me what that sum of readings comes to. 41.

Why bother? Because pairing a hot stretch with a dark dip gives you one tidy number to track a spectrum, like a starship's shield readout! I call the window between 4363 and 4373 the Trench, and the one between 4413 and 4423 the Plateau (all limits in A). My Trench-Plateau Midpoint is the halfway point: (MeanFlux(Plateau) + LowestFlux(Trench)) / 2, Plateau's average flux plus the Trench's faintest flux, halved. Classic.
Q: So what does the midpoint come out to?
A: 14.2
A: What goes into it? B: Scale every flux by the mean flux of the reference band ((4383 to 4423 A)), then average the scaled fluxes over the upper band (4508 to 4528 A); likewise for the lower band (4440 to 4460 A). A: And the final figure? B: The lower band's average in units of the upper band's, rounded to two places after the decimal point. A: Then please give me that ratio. 0.81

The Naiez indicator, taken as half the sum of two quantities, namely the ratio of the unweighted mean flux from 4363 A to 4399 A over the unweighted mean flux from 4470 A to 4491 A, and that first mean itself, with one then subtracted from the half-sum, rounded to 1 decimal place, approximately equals 8.5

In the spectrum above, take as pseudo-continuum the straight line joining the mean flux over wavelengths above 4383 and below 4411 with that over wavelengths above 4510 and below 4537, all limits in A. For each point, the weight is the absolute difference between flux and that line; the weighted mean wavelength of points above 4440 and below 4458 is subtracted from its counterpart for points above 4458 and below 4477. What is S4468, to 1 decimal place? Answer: 12.9 A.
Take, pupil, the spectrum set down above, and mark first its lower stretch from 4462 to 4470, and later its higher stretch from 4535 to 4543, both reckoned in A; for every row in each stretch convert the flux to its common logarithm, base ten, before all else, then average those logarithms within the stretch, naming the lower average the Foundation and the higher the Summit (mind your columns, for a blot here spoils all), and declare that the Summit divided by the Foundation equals 1.26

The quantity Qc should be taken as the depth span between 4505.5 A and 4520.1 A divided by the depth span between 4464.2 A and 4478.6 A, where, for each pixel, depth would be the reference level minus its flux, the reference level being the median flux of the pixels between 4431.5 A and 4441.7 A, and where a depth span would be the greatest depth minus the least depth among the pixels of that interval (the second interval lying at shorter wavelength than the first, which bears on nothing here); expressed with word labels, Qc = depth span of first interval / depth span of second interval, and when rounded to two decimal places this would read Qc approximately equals 0.14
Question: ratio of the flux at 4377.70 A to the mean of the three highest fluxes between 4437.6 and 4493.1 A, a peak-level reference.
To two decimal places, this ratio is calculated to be 0.86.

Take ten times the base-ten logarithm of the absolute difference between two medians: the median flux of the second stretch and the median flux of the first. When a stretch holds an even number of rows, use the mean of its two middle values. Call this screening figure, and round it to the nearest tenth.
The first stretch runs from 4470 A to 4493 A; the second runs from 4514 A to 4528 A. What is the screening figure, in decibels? 3.6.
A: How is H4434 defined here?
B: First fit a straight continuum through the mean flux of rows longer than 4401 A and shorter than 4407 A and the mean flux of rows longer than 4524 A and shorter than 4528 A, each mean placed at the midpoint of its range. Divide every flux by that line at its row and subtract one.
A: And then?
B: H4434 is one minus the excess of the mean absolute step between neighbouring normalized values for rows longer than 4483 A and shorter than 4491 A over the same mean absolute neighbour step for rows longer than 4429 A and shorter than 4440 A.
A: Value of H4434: 1.04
